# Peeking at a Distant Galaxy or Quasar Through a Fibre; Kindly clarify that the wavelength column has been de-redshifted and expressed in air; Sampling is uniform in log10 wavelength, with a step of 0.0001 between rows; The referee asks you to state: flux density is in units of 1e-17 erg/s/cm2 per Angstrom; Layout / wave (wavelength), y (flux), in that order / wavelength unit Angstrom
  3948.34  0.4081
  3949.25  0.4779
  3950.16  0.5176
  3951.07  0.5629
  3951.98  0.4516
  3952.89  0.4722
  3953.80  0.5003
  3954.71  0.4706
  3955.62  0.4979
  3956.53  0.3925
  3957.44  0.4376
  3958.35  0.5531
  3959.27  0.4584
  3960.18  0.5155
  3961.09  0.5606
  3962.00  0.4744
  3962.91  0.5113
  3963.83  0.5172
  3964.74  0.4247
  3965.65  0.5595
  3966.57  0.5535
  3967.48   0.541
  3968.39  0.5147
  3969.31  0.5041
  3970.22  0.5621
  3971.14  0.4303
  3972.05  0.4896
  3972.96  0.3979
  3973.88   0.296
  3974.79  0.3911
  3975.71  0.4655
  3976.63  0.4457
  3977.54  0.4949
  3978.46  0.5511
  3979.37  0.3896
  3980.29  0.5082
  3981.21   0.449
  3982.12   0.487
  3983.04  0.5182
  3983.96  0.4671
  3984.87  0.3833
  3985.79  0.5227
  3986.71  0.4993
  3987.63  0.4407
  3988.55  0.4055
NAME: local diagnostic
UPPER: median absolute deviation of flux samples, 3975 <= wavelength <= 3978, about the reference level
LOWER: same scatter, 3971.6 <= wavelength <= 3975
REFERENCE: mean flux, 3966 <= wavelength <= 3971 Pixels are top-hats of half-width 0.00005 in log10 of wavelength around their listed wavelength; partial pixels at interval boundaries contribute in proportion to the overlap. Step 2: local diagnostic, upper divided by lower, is 0.5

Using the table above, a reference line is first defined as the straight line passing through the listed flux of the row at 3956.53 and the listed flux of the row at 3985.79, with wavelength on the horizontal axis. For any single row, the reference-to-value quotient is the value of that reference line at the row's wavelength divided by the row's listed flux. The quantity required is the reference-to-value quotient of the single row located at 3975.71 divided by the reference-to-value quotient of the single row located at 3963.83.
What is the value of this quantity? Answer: 1.25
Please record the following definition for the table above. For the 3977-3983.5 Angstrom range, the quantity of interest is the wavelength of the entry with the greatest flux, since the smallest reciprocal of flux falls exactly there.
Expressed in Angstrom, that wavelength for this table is 3978.46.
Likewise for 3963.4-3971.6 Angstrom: 3970.22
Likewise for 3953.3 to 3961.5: 3961.09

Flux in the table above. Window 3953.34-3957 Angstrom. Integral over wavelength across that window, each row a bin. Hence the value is 1.70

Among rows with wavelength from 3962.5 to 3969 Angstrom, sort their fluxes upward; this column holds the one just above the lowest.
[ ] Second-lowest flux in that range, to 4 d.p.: 0.5113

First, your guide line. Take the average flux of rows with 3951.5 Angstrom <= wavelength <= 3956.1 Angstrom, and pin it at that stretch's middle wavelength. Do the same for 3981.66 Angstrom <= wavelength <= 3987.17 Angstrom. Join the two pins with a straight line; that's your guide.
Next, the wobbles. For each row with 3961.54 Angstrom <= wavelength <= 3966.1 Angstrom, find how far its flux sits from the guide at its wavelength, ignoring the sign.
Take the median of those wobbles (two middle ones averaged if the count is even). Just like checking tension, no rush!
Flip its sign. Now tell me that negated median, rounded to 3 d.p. -0.038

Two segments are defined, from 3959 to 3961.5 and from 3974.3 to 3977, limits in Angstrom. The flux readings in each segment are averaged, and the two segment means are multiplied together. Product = 0.222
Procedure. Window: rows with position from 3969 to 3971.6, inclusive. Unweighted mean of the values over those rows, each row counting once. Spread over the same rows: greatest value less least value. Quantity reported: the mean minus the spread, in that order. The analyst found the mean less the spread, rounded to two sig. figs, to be 0.37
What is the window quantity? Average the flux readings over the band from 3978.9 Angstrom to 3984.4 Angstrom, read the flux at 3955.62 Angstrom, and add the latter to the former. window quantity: 0.97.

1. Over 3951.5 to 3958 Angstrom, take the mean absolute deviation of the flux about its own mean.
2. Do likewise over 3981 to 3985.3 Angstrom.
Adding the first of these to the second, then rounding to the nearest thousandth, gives 0.064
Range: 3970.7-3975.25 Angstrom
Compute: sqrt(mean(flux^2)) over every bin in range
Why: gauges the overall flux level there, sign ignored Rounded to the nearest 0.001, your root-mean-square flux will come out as 0.406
